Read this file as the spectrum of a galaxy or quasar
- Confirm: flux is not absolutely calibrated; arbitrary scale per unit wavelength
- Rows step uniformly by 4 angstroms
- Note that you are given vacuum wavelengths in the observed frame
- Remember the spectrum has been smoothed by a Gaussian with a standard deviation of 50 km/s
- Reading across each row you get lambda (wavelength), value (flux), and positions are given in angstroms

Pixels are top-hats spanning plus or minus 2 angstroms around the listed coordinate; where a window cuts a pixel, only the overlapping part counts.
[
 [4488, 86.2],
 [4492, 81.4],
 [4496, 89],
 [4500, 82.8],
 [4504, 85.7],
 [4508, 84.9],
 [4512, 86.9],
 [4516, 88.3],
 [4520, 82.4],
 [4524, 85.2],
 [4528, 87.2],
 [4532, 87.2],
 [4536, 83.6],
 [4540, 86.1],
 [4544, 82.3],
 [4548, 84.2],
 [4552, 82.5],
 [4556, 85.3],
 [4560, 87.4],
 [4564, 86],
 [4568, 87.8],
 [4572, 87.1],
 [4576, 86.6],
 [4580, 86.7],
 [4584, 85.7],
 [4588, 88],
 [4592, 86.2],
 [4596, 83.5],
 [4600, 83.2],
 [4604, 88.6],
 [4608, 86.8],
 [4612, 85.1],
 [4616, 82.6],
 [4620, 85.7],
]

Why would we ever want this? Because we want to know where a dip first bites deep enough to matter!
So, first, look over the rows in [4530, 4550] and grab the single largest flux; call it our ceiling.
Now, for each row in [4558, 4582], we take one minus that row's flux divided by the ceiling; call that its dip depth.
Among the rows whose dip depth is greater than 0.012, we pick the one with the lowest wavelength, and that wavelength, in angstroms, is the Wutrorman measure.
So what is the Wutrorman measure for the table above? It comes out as 4564 angstroms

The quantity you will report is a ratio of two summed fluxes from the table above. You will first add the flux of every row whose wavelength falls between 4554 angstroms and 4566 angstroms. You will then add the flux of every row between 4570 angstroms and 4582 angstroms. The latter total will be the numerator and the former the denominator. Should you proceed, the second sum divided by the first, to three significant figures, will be 1.01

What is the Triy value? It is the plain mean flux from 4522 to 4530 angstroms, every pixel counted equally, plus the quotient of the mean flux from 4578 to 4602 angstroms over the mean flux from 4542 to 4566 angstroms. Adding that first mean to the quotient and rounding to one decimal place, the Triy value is 87.2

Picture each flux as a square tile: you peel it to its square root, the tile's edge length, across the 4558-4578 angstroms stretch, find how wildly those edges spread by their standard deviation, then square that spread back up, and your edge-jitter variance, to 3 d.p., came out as 0.001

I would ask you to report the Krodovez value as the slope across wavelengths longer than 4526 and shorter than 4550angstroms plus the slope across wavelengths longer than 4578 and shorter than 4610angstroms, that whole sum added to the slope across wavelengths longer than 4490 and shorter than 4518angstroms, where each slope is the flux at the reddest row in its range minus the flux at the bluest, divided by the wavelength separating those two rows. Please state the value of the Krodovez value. 0.1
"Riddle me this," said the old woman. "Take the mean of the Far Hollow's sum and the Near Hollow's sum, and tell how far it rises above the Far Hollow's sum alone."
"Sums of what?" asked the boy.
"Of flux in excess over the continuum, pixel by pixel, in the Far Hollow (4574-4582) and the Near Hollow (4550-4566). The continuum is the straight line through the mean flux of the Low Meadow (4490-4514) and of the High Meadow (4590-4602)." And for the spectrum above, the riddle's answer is -1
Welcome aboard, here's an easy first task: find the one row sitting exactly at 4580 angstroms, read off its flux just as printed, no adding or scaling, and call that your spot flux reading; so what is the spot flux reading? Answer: 86.7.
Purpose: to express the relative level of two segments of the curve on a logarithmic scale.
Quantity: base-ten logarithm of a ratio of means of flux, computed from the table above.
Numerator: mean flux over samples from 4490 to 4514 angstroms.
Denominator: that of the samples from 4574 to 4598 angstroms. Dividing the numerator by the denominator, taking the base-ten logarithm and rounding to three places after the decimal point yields -0.005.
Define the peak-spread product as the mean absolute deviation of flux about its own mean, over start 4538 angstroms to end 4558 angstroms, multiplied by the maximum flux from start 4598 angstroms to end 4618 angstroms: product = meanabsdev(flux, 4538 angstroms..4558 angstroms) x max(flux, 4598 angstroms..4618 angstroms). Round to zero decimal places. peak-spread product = 119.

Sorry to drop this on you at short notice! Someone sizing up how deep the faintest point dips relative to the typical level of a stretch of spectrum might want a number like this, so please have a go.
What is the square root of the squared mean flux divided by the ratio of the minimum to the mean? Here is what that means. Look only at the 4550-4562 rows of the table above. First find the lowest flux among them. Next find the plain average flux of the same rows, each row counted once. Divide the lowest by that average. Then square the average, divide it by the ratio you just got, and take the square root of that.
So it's 86.4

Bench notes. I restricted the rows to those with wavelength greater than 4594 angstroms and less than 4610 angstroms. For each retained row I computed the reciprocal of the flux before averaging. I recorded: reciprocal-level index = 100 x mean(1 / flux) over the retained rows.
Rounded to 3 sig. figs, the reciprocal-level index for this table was 1.17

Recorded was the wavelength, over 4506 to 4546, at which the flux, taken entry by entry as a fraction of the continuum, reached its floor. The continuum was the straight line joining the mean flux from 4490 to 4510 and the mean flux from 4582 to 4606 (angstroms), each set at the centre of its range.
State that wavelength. 4544 angstroms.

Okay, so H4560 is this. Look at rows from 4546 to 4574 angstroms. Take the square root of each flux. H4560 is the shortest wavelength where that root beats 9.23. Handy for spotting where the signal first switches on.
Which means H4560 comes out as 4556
